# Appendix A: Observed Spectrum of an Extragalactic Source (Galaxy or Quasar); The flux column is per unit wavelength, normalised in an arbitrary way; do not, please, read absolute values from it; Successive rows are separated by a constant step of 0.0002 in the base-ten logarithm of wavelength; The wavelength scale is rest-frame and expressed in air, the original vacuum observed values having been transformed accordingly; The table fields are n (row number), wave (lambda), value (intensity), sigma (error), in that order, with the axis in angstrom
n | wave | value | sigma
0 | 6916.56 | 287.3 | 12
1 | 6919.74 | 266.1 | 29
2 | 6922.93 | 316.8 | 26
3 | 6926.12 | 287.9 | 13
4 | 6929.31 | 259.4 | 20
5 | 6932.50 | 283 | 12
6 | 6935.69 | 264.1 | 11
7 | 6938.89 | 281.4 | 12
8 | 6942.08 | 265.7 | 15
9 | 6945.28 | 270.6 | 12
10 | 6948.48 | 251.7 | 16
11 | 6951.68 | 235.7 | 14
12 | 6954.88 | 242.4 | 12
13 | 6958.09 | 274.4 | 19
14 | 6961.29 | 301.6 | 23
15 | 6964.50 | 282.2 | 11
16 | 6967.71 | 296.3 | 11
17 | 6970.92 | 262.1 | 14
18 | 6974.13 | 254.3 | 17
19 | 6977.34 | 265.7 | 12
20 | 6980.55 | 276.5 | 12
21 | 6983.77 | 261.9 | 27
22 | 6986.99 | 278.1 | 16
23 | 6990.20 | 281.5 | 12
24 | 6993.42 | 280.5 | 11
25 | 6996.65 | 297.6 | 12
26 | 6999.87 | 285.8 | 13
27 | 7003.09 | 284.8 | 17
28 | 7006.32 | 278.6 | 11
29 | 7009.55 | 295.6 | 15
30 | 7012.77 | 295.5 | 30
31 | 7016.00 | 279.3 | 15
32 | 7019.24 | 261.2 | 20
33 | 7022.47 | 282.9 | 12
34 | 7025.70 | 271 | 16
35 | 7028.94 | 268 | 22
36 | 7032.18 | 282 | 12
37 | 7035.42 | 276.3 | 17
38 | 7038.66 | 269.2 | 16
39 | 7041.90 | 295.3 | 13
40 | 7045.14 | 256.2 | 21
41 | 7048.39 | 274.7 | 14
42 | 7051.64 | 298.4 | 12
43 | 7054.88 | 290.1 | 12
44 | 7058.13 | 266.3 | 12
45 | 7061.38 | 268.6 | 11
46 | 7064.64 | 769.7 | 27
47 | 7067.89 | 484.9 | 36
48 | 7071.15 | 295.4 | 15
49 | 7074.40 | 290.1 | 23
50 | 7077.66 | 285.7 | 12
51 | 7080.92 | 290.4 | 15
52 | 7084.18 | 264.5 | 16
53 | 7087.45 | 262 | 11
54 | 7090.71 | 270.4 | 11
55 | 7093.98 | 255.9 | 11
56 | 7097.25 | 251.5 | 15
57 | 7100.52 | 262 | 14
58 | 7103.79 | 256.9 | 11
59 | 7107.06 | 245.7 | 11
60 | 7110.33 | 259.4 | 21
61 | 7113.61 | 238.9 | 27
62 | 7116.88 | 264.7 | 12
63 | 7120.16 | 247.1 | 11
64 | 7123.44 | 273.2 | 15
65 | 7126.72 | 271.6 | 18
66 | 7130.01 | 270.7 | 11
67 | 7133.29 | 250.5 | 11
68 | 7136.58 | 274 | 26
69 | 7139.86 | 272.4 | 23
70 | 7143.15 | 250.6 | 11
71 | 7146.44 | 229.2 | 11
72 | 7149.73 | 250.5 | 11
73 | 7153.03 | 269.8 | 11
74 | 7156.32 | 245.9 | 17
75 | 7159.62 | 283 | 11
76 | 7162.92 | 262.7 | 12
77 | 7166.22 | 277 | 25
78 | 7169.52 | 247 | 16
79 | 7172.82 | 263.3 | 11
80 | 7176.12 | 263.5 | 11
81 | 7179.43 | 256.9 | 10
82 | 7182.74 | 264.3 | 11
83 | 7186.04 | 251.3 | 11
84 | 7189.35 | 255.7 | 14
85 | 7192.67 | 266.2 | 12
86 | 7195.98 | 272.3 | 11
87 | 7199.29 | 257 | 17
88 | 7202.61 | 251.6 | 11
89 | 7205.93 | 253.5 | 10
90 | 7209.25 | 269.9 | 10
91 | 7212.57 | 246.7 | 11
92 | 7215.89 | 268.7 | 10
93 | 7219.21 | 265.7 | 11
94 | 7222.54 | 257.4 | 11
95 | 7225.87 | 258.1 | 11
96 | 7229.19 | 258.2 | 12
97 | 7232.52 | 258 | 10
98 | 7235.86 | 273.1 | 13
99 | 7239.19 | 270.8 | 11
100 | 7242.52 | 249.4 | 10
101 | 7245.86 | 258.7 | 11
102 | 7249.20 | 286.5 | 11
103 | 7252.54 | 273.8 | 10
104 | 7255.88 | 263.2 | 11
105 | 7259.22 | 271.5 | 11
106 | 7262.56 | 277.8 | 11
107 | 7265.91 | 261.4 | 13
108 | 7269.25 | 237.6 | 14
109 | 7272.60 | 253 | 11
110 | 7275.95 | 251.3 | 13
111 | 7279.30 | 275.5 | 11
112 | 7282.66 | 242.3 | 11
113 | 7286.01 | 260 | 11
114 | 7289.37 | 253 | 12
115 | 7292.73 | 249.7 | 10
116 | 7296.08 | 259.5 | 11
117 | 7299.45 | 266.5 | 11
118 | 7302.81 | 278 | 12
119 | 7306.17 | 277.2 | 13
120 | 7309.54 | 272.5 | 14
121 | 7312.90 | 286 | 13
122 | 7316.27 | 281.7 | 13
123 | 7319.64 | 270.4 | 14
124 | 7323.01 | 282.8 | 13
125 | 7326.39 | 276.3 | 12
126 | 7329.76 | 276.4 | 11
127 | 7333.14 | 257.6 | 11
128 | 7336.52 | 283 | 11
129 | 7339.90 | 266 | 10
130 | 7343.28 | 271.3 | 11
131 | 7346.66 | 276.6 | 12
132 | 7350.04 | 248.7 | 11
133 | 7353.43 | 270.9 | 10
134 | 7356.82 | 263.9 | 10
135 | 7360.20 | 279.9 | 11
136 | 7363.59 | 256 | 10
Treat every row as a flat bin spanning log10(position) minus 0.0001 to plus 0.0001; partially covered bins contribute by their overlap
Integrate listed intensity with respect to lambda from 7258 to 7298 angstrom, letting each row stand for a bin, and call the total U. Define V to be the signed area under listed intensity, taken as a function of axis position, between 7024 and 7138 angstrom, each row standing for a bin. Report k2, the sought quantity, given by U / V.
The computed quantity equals 0.3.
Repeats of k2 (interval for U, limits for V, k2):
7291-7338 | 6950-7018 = 0.7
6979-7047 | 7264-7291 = 2.8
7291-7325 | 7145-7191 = 0.8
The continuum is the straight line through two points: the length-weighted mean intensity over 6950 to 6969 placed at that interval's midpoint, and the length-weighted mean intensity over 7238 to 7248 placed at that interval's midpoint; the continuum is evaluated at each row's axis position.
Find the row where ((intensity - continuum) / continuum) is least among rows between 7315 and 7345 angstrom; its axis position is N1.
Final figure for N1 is 7333.14 angstrom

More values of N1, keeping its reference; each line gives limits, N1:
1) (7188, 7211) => 7202.61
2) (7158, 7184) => 7169.52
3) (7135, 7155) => 7146.44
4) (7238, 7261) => 7242.52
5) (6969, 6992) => 6974.13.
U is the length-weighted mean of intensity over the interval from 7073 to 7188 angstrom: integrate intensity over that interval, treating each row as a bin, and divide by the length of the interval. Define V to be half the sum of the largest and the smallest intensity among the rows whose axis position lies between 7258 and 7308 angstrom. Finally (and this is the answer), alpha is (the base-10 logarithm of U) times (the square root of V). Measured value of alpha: 39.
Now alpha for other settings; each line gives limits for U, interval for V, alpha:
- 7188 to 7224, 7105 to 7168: 39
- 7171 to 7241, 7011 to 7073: 55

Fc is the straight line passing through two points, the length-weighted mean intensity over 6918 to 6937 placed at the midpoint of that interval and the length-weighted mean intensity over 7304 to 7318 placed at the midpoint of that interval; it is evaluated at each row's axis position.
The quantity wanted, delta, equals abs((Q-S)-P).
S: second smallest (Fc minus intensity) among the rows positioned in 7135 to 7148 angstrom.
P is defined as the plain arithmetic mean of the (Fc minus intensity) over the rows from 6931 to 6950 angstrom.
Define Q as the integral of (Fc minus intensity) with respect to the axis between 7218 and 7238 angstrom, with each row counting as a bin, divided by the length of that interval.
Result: 0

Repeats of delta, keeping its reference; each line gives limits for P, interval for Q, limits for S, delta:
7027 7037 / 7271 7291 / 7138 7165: 12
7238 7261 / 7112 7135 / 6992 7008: 14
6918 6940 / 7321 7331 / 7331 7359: 2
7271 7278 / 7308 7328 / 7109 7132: 34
